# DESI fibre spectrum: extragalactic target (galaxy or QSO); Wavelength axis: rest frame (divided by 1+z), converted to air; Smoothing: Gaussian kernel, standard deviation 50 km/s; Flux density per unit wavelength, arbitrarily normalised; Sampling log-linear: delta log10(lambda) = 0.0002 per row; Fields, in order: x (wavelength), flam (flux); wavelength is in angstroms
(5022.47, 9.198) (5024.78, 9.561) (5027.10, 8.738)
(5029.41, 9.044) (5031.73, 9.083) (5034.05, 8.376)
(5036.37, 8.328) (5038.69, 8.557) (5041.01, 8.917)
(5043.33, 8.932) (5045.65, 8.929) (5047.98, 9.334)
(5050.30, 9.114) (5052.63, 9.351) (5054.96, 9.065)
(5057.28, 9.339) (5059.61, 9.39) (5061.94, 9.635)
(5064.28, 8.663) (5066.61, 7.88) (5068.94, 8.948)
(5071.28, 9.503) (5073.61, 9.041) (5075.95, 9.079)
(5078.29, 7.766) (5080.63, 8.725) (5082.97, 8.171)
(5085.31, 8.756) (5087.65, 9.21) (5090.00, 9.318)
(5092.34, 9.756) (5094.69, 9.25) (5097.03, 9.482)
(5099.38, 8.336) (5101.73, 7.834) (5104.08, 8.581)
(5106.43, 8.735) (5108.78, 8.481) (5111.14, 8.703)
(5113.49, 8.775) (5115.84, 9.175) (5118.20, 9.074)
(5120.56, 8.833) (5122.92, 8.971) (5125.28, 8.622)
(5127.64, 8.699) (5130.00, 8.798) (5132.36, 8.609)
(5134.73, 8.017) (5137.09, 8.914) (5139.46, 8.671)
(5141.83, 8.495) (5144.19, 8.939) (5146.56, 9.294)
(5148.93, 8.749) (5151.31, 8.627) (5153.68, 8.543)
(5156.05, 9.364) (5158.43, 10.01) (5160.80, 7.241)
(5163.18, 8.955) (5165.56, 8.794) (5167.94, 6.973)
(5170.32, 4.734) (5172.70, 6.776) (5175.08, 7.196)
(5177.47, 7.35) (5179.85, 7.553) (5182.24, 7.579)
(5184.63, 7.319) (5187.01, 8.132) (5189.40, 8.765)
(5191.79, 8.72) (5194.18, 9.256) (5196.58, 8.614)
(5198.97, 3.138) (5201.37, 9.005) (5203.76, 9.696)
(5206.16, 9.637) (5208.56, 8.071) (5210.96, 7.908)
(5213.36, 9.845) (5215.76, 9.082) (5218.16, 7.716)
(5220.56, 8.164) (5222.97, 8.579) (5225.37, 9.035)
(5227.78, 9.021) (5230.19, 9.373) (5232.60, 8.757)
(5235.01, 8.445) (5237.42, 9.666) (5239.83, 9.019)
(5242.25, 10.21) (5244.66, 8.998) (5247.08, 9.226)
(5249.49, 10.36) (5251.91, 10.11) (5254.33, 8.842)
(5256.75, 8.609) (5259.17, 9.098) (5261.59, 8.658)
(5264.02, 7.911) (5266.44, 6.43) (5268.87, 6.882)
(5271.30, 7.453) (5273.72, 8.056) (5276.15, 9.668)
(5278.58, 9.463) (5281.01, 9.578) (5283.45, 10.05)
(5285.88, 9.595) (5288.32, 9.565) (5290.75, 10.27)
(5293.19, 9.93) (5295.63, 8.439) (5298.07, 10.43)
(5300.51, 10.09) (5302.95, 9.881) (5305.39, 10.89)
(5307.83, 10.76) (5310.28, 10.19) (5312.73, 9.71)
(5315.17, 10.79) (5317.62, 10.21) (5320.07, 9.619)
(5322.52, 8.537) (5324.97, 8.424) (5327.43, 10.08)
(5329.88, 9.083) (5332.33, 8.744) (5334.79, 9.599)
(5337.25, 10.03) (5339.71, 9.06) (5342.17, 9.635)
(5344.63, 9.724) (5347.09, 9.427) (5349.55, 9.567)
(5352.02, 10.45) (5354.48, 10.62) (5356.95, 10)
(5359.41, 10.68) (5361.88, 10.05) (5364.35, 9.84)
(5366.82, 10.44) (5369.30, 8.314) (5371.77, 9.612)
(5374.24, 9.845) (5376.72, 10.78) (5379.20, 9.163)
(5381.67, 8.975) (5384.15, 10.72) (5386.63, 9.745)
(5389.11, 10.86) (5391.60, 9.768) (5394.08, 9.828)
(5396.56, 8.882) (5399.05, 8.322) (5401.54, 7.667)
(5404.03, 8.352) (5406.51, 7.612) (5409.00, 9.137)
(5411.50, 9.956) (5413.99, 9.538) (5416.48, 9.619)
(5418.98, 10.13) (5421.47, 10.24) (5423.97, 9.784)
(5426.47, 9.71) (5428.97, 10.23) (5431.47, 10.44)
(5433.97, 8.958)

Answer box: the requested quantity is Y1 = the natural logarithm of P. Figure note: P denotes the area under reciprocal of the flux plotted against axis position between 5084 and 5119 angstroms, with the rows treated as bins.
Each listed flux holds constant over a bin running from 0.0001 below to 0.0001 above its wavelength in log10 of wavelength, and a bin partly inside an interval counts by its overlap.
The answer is 1.37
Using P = 3.95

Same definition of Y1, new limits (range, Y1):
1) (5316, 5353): 1.36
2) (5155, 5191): 1.56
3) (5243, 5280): 1.47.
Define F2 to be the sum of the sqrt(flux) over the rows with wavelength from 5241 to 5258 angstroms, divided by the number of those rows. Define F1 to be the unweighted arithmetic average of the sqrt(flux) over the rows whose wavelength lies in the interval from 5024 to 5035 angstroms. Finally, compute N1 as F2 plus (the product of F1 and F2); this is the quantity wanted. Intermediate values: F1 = 2.99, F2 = 3.08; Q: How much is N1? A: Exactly 12.3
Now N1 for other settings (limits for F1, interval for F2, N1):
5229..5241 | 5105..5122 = 11.9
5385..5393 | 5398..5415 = 12.3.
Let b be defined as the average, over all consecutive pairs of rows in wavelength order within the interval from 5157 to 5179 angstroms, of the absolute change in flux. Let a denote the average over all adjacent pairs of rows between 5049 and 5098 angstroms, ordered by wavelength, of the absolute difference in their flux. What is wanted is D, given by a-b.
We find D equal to -0.9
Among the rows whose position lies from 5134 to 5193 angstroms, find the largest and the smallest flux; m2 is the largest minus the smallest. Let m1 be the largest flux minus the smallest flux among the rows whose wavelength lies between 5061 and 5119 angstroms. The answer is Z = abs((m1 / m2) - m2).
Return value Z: 4.9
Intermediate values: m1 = 2.0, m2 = 5.3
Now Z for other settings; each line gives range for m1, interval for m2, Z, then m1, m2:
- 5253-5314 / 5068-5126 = 0.3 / 4.5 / 2.0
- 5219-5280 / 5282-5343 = 0.9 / 3.9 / 2.5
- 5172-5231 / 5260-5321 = 3.0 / 6.7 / 4.5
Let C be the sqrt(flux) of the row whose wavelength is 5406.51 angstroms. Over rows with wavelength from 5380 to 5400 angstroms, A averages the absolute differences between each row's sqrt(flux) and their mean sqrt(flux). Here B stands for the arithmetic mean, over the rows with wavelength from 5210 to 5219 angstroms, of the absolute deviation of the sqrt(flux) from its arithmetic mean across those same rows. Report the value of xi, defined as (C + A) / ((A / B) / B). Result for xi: 0.51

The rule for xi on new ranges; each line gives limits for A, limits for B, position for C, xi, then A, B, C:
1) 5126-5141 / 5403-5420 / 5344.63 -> 1.26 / 0.03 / 0.12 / 3.12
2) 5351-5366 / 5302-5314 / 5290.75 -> 0.30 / 0.05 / 0.07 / 3.20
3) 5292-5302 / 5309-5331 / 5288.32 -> 0.32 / 0.11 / 0.10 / 3.09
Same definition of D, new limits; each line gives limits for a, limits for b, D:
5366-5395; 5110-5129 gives 0.8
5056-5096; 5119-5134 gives 0.4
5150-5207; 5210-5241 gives 0.5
